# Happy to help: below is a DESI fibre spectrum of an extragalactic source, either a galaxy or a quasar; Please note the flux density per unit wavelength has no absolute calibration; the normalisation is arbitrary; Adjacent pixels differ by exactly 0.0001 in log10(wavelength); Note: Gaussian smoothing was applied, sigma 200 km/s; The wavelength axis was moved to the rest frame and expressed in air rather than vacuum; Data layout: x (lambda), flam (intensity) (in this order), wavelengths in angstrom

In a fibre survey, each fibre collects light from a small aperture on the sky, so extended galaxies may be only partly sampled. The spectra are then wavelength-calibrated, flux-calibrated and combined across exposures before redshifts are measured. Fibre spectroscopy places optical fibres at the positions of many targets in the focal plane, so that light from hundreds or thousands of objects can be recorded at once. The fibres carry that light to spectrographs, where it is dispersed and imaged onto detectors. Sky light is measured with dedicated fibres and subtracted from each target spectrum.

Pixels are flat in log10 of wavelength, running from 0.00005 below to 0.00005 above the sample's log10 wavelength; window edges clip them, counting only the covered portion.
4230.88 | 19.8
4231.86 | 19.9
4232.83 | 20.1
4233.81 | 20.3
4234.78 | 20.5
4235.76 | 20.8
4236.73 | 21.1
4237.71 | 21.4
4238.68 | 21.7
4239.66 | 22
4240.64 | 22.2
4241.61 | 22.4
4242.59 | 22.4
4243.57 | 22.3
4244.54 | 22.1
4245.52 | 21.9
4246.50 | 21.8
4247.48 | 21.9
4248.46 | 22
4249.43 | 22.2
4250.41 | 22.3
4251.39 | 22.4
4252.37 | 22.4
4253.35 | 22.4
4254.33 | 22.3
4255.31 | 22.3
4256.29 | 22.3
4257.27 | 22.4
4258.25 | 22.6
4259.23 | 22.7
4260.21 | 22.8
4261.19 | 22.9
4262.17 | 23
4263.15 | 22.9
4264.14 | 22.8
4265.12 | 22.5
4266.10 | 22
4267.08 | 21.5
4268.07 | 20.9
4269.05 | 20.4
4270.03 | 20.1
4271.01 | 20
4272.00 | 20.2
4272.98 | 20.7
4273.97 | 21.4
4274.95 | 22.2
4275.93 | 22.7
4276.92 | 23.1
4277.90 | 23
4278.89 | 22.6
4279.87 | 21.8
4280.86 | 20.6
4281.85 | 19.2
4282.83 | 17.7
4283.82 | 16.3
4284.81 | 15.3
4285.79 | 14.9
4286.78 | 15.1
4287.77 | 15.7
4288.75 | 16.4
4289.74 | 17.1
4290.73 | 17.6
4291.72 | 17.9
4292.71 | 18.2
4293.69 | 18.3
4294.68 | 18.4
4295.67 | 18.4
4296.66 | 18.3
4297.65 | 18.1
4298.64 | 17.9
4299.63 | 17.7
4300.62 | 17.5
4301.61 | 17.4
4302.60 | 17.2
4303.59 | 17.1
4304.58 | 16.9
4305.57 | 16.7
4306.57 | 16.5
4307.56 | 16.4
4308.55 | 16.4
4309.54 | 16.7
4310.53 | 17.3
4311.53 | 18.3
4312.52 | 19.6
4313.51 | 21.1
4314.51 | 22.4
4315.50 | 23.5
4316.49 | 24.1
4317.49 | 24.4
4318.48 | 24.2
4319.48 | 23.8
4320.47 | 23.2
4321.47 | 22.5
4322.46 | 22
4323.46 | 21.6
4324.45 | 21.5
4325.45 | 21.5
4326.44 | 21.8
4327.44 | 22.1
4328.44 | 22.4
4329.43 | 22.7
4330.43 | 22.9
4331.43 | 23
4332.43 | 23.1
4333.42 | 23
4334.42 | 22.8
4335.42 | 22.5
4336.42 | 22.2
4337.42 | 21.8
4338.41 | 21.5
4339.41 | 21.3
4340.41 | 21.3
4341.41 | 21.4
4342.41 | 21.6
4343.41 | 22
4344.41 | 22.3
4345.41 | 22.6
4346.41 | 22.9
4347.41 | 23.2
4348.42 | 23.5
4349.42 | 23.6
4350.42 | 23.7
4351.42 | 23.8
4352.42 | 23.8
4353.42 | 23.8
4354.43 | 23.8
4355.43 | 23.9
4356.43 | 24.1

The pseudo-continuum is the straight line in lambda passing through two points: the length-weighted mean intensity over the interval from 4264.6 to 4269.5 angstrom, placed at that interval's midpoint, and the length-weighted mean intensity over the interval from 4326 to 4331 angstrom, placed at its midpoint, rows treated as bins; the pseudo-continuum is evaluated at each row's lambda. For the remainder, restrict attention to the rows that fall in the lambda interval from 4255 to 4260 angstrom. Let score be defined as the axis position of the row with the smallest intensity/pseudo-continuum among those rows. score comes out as 4256.29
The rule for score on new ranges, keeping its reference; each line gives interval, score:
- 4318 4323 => 4322.46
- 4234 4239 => 4234.78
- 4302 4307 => 4306.57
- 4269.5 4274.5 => 4271.01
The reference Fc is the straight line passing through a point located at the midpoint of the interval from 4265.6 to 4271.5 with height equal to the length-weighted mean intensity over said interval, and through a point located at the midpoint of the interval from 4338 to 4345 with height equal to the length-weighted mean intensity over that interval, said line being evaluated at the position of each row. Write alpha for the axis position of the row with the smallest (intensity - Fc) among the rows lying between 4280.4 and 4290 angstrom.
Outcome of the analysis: 4285.79 angstrom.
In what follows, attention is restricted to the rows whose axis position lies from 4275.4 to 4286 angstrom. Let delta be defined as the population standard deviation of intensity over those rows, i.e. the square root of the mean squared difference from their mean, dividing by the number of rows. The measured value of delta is 3.1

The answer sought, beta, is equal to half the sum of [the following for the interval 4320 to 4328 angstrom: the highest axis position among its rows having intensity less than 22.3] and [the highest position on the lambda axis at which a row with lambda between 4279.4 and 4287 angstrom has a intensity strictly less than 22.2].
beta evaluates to 4307.1 angstrom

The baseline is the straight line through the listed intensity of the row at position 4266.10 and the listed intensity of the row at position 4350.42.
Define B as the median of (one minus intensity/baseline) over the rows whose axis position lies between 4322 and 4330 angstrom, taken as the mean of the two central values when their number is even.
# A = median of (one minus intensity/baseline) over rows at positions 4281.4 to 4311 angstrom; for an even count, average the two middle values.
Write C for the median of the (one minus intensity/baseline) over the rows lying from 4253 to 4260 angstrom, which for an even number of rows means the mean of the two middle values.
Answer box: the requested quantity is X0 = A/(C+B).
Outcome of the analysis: 8.4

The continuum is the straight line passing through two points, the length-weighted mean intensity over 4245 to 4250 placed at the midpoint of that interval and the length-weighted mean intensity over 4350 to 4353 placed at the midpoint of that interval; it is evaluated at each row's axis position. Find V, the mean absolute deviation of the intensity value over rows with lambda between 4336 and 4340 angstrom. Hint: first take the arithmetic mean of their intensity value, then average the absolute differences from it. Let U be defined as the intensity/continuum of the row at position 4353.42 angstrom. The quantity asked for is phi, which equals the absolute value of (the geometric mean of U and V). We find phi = 0.55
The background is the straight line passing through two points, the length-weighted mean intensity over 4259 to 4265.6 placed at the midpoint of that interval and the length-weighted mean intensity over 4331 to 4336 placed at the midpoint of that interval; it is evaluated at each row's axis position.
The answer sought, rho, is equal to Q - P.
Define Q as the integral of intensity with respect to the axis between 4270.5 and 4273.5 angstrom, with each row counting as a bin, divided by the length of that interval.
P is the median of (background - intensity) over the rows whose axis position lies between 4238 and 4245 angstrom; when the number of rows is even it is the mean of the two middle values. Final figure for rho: 19.7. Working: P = 1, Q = 20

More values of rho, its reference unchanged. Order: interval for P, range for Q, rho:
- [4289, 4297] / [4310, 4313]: 13.8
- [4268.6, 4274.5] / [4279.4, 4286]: 15.6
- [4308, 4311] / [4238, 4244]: 16.0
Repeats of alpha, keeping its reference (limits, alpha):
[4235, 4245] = 4235.76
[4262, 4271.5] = 4271.01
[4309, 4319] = 4309.54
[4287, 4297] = 4287.77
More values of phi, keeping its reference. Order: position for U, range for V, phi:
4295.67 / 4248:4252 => 0.32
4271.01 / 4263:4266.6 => 0.52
